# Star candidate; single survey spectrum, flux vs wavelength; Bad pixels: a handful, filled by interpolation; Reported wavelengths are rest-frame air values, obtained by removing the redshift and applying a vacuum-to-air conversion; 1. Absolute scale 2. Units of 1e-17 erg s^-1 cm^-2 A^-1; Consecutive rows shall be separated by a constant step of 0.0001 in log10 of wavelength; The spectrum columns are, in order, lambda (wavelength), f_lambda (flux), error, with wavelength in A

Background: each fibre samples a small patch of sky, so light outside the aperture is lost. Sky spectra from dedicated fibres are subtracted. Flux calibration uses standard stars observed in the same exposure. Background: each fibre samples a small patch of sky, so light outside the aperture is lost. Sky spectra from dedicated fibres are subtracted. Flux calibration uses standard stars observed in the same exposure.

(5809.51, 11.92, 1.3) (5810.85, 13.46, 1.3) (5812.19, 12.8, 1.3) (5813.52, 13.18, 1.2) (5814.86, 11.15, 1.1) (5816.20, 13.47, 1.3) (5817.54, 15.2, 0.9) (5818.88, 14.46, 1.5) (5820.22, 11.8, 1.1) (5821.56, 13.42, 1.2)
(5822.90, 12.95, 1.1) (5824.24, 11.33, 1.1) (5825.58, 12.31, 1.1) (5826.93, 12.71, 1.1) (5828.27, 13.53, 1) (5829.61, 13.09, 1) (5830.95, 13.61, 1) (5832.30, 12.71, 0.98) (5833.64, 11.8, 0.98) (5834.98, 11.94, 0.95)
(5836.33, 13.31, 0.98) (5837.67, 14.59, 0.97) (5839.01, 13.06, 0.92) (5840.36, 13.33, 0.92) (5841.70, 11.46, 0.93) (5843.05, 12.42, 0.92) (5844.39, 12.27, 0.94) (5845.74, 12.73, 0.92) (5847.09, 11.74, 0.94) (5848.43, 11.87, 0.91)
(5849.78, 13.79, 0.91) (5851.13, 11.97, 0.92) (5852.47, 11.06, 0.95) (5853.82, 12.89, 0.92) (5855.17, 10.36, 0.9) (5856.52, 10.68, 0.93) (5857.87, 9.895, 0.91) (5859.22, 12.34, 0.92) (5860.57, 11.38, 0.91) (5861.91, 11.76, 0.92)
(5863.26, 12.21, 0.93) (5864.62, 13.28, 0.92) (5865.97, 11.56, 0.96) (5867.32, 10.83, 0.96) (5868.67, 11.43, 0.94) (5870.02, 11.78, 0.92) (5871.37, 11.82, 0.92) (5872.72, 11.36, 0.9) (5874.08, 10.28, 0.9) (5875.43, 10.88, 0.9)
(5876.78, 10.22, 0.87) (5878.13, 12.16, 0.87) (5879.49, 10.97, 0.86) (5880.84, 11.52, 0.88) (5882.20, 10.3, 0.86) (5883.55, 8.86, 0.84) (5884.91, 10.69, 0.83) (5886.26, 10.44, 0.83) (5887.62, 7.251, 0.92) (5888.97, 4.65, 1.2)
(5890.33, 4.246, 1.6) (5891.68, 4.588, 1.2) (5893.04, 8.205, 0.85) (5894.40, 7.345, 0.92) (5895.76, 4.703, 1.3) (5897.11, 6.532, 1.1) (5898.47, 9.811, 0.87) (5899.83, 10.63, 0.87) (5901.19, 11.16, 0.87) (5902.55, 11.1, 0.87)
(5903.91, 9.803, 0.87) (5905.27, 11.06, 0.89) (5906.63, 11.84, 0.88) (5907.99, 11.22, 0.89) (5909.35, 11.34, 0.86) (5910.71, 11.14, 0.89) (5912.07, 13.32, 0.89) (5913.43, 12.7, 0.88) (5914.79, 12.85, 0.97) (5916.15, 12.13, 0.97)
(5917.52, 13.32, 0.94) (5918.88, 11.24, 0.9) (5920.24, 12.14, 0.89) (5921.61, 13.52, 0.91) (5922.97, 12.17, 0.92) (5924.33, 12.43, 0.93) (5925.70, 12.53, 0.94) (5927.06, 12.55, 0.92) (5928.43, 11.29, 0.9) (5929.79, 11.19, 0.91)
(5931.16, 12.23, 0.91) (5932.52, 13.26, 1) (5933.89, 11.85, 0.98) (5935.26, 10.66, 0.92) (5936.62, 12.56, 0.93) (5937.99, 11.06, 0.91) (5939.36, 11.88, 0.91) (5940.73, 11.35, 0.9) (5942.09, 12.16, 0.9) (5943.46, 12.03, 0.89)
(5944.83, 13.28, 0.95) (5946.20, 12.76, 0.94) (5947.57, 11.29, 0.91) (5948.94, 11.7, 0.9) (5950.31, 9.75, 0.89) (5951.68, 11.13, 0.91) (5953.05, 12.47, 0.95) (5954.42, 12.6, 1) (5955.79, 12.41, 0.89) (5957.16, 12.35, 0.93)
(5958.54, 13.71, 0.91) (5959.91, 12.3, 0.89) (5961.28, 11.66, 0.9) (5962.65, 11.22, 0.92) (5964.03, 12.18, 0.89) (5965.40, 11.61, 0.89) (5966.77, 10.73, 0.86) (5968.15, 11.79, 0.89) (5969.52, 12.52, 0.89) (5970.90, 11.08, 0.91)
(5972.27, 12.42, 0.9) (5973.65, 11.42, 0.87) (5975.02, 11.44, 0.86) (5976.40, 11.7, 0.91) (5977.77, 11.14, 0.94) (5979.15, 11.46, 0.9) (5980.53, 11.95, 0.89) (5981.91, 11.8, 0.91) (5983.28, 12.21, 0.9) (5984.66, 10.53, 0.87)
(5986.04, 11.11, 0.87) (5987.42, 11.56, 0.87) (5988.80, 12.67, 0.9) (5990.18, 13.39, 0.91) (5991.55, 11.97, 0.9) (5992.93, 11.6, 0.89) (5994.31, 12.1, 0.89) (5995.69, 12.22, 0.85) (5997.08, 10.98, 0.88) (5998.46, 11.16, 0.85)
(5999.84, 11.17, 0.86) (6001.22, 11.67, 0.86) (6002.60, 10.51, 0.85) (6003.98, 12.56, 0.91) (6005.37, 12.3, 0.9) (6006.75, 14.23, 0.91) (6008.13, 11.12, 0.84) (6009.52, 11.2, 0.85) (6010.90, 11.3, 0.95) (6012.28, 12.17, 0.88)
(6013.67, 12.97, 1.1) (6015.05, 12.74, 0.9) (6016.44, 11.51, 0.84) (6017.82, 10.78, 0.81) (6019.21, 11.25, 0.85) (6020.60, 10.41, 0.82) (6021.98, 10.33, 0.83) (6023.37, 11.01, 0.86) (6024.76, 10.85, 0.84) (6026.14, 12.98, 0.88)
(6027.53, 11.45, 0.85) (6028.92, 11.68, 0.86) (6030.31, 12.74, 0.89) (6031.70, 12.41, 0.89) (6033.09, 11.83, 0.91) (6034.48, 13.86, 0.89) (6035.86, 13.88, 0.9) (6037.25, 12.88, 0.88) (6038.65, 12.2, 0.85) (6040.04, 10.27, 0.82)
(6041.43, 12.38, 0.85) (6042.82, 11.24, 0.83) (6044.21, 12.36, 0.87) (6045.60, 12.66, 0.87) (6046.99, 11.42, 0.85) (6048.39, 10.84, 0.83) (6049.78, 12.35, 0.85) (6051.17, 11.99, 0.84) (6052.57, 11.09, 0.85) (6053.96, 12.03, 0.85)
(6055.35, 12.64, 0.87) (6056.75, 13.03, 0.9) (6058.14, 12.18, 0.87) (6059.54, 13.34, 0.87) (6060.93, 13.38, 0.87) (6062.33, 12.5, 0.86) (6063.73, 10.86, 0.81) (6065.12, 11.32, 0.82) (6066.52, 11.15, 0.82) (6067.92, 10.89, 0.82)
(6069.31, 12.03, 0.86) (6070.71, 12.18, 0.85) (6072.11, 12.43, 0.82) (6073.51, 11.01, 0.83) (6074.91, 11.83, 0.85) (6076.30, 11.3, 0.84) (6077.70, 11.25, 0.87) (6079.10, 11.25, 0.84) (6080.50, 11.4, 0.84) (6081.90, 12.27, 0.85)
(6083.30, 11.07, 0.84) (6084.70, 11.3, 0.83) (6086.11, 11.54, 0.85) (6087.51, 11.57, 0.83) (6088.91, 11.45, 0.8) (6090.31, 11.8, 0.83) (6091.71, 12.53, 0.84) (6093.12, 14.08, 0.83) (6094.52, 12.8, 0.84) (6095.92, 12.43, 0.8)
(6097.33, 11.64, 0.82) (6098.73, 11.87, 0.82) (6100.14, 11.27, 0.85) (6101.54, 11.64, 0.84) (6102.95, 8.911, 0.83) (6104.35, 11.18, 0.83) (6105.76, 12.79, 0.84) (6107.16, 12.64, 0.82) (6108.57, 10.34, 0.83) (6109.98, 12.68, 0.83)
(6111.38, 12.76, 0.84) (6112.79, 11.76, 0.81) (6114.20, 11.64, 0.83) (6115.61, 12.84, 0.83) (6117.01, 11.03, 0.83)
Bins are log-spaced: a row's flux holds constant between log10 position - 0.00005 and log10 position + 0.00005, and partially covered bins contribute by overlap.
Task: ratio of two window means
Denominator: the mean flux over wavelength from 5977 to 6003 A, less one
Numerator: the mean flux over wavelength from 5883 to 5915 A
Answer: 0.88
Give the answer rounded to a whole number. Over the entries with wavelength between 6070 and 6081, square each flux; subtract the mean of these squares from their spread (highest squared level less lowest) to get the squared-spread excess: -101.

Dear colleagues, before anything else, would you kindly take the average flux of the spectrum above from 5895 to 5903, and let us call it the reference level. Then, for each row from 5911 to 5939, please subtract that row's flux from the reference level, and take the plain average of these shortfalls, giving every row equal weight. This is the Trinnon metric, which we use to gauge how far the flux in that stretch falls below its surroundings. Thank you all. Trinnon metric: -3.3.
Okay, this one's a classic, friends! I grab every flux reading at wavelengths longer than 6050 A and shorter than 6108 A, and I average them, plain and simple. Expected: 11.9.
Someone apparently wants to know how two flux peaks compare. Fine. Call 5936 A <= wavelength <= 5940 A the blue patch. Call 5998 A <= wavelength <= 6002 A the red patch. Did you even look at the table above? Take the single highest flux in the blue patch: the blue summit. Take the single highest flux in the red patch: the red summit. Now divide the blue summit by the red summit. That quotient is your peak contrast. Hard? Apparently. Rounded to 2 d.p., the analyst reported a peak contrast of 1.08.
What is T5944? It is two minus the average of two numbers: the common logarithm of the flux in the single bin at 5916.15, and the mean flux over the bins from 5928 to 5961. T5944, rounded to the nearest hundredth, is -4.53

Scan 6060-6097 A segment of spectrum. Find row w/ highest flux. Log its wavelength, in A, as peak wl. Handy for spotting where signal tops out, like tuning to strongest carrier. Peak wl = 6093.12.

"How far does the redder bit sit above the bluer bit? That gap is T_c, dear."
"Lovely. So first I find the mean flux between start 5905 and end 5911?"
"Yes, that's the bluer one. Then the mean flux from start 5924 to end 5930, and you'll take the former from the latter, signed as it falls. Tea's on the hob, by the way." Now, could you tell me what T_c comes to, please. 0.68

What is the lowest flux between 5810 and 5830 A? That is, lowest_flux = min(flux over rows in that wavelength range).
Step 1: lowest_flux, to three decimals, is 11.150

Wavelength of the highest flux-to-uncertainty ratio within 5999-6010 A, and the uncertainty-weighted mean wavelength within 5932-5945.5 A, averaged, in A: 5972.7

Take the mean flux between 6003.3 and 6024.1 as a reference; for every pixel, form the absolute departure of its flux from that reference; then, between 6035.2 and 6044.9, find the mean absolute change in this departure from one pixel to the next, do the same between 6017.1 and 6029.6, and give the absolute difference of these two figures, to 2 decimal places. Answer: 0.15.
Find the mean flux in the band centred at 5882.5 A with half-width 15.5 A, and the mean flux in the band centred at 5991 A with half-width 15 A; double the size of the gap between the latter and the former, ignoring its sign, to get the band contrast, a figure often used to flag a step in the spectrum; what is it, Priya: 5.1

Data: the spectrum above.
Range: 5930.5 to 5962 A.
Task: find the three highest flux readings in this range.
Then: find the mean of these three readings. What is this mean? 13.4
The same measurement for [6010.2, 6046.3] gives 13.6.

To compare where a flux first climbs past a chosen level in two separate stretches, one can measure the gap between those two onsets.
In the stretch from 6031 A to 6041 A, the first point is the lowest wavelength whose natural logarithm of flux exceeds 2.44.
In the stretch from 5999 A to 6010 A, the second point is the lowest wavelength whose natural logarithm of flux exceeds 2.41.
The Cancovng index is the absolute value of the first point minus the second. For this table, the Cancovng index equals 31.9 A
